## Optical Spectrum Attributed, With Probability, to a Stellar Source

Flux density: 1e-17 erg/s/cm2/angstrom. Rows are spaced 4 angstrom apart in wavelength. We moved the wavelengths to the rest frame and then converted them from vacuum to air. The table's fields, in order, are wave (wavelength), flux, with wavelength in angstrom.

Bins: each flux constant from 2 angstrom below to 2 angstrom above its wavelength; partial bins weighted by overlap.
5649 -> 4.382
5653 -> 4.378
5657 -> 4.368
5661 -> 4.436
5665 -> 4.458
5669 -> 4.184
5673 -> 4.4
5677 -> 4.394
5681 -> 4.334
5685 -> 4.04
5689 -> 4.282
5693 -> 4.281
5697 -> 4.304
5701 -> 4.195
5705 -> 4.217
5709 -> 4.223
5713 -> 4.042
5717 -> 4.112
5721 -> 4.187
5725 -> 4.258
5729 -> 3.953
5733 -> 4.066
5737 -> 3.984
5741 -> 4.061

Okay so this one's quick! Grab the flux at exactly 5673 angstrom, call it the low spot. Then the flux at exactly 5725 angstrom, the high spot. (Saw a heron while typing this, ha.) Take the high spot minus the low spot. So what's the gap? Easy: -0.14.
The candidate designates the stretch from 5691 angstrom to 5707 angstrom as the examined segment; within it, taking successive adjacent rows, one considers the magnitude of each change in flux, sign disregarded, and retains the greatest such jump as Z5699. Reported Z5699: 0.11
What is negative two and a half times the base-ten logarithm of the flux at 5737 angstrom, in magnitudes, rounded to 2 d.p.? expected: -1.50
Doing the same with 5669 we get -1.55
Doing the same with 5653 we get -1.60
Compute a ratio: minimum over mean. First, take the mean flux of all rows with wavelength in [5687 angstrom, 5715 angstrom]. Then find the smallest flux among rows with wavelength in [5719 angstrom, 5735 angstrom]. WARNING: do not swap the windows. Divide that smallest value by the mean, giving 0.937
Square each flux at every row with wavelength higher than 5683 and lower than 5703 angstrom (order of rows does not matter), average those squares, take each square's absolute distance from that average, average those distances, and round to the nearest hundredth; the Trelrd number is 0.69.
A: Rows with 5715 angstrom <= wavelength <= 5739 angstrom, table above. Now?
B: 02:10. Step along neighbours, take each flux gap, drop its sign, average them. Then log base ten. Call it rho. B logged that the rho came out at -0.89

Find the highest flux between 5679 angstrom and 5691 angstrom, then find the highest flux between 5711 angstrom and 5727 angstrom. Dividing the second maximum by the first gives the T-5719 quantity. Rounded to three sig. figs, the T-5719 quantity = 0.982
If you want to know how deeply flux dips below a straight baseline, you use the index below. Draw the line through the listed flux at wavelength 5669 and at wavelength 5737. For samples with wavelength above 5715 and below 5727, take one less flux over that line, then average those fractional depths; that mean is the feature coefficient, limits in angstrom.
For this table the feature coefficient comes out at -0.038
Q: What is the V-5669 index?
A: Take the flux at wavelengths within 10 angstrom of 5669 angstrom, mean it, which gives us 4.37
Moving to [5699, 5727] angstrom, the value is 4.18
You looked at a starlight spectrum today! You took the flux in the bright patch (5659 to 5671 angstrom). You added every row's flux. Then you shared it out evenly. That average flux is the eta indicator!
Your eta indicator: 4.36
